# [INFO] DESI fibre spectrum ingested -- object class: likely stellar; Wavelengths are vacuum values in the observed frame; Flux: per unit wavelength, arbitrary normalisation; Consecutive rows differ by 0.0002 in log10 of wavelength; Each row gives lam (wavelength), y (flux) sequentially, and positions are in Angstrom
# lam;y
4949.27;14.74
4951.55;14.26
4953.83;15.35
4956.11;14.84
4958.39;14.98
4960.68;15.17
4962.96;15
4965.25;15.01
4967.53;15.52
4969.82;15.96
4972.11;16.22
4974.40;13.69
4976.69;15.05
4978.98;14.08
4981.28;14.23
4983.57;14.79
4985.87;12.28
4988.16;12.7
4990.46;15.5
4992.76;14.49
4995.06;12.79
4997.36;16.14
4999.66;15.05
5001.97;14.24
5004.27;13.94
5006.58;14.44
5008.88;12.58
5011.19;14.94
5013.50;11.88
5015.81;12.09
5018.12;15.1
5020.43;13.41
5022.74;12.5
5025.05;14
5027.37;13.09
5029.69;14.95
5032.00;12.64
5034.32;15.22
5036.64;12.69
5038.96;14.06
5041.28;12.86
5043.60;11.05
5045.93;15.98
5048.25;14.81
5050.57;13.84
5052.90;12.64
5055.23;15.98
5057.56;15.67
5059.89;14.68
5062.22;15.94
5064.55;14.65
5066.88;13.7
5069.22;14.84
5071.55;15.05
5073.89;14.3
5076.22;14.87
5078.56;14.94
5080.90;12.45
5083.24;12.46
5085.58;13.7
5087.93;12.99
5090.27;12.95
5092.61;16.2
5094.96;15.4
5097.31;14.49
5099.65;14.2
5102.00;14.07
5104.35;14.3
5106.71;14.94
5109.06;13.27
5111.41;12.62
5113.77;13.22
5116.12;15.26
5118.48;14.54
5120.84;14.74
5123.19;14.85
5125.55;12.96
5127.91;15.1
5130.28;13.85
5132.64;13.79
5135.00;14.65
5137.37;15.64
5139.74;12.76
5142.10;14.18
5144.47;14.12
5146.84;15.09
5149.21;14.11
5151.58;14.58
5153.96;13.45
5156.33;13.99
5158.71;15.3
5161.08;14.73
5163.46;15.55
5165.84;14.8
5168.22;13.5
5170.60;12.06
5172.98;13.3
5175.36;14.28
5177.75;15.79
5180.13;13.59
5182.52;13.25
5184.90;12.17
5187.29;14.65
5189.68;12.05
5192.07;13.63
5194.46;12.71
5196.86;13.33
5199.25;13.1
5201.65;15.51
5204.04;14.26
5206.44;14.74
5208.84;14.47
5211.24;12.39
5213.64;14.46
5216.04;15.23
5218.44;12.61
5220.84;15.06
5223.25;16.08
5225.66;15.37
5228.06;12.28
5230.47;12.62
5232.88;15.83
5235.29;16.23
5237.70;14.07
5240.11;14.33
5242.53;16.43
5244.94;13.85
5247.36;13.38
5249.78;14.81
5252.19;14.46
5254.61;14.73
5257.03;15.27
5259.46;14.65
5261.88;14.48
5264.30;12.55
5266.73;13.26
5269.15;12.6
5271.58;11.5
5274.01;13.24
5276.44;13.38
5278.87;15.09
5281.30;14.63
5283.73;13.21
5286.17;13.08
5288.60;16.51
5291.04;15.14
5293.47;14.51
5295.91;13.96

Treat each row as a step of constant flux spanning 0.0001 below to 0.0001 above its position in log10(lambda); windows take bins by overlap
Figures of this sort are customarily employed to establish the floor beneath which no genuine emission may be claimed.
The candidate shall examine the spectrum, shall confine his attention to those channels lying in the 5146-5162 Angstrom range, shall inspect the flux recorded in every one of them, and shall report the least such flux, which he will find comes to 13.45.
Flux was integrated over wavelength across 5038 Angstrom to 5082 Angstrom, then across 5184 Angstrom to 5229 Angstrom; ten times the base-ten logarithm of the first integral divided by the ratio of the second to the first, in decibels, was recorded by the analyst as 28.0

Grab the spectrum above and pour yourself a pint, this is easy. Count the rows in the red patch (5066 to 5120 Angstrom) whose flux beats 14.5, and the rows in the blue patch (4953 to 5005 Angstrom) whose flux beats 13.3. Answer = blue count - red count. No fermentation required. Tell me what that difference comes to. 11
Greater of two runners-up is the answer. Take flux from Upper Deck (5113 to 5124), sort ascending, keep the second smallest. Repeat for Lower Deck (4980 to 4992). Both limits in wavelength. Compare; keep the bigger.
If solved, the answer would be 14.5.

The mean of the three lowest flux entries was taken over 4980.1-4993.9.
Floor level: 13.1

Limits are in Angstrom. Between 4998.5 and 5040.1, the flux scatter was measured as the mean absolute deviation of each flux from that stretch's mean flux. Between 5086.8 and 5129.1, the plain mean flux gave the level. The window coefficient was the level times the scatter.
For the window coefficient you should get 13.9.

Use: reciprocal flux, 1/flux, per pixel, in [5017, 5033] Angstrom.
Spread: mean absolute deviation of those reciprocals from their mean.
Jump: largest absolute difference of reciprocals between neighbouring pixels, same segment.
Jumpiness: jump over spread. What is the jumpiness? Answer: 2.67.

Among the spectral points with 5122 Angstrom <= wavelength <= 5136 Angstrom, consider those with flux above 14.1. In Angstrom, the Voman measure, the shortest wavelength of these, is 5123.19 Angstrom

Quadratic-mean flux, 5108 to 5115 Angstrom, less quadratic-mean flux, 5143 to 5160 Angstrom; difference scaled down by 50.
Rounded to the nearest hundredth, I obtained -0.03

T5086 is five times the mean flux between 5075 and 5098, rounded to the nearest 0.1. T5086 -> 70.2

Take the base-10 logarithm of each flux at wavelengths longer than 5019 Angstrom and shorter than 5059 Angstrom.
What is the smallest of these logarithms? 1.04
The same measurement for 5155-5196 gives 1.08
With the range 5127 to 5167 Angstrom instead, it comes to 1.11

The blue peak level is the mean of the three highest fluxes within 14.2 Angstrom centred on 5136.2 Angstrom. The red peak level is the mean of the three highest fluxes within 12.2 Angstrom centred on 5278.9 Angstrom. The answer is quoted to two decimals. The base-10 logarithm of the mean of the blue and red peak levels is 1.16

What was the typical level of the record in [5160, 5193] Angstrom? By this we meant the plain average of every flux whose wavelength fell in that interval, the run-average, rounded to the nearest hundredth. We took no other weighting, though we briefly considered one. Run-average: 13.81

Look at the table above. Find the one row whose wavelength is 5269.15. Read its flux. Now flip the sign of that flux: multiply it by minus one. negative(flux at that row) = -12.6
